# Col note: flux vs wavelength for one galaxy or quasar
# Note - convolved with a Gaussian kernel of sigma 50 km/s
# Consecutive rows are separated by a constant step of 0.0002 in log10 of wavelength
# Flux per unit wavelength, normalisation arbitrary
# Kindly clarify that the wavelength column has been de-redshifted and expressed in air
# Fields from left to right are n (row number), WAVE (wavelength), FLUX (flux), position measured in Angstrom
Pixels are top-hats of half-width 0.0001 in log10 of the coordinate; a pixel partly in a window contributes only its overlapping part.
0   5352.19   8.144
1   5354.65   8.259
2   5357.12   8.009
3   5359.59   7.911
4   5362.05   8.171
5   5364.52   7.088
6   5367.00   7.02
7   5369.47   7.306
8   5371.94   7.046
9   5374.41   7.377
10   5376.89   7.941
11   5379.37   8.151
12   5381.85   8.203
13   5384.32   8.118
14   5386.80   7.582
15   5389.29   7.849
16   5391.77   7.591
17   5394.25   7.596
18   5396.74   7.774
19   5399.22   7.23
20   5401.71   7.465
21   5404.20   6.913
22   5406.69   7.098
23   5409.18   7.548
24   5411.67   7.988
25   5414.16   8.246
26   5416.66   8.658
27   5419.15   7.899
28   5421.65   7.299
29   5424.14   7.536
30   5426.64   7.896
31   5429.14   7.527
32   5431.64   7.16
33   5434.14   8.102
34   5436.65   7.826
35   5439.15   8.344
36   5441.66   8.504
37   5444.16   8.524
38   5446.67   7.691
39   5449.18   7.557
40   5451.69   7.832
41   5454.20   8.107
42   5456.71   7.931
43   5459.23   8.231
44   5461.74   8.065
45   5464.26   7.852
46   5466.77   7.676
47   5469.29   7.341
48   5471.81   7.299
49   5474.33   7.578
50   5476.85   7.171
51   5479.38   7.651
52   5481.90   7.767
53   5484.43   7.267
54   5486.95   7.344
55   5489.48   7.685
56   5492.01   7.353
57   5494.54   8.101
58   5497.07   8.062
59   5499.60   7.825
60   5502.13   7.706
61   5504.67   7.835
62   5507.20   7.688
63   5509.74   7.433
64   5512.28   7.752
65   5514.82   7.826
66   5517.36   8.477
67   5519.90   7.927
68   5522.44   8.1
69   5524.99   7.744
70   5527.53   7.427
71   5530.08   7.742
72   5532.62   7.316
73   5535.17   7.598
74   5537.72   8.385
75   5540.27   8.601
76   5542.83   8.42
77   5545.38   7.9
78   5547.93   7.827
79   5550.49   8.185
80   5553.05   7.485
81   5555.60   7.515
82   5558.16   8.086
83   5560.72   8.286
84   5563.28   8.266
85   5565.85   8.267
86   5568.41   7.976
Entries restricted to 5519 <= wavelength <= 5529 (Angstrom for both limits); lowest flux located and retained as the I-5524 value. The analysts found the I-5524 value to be 7.427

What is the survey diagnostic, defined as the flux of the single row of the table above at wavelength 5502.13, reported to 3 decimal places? 7.706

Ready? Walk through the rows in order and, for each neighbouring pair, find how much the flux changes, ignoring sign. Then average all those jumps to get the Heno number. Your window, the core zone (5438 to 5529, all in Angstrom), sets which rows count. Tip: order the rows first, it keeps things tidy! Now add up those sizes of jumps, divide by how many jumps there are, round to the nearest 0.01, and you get 0.28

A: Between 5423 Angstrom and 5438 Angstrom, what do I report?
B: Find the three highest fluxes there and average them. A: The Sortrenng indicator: 7.94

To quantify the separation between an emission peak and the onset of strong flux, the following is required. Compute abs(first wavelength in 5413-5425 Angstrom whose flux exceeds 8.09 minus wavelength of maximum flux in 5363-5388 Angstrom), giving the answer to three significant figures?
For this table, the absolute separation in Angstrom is 32.3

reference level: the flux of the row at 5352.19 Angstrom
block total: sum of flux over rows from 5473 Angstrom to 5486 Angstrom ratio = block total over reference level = 4.60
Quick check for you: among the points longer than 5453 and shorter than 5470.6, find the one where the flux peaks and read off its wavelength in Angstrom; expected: 5459.23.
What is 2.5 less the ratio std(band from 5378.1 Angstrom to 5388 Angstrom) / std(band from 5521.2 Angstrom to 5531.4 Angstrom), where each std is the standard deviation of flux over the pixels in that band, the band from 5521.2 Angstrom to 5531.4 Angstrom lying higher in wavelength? 1.4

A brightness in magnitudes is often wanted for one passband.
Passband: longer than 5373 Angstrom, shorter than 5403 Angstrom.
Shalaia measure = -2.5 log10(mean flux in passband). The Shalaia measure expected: -2.22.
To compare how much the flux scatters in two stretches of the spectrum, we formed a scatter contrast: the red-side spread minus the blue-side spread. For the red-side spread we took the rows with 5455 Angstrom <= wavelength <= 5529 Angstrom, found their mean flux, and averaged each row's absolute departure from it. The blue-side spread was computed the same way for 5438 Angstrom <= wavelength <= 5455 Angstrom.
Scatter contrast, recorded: -0.085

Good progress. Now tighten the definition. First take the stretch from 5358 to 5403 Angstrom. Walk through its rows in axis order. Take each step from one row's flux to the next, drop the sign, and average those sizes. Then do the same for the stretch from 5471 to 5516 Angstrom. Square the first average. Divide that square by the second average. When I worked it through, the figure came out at 0.35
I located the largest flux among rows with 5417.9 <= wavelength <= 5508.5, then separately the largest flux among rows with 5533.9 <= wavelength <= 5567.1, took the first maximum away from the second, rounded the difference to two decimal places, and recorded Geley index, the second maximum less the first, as 0.08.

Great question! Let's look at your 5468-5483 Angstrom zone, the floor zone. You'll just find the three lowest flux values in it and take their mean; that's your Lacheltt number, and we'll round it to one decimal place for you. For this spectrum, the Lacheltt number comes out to 7.3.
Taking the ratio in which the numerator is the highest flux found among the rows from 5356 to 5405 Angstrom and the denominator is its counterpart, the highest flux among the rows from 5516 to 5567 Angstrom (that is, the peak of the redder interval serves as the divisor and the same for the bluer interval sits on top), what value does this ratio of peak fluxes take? 0.954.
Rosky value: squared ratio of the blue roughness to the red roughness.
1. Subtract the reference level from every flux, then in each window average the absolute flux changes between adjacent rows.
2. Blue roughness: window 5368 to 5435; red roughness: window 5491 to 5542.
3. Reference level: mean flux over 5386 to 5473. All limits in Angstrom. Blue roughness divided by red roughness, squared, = 1.3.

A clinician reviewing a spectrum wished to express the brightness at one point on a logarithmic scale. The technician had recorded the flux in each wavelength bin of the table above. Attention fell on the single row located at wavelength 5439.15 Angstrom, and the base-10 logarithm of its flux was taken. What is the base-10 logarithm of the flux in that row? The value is 0.92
